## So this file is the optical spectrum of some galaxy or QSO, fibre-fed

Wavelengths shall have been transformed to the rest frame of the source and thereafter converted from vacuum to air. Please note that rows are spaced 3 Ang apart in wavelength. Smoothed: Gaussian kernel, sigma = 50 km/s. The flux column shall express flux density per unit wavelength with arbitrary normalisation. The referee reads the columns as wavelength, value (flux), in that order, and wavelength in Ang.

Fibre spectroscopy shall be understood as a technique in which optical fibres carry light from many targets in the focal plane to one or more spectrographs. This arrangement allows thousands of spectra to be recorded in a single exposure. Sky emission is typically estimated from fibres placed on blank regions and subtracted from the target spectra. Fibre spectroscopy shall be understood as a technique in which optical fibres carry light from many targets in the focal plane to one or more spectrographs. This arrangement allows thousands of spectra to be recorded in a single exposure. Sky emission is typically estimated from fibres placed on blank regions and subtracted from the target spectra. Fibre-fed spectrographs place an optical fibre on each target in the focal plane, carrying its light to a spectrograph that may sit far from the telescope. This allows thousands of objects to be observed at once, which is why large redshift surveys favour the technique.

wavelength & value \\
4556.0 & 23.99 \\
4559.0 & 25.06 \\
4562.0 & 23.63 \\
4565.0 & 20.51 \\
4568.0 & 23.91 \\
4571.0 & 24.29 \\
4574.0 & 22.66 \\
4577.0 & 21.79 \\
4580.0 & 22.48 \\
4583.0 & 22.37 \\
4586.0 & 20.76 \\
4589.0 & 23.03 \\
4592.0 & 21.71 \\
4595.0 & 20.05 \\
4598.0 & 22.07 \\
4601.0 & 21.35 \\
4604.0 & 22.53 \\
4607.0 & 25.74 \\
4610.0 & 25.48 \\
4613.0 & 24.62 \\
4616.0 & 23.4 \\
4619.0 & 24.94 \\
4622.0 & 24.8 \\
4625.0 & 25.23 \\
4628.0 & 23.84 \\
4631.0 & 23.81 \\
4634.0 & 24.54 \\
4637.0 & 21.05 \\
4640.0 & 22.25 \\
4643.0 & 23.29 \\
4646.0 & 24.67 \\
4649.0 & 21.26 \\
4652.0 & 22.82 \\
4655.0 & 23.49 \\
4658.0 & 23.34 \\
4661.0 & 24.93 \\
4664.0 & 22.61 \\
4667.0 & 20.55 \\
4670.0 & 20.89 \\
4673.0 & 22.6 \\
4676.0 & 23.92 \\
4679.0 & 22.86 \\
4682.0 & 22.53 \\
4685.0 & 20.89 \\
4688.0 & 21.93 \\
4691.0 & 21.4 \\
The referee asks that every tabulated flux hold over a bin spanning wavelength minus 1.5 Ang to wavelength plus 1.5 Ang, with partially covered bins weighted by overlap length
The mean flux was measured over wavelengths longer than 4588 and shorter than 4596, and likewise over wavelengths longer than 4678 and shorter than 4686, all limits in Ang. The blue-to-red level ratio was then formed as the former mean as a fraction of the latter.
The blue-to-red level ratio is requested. 0.98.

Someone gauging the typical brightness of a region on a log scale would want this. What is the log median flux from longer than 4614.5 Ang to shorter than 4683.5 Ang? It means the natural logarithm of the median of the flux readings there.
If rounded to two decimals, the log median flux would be 3.15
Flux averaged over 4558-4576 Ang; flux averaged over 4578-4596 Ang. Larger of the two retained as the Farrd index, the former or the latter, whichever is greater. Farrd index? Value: 23.3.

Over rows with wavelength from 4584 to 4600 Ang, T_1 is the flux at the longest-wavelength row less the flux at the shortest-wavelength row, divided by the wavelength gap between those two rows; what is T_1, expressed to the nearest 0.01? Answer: 0.11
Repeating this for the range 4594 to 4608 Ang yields 0.47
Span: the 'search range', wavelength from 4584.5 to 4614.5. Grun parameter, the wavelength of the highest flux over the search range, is 4607.0 Ang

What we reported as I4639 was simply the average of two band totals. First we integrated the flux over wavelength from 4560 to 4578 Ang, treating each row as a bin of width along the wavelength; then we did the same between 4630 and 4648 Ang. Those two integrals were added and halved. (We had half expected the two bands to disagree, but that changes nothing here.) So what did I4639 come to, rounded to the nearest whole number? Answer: 415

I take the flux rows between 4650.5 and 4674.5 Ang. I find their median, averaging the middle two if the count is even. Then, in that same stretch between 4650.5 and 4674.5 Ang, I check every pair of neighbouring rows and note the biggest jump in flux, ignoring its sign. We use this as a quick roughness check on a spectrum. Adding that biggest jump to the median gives 25.0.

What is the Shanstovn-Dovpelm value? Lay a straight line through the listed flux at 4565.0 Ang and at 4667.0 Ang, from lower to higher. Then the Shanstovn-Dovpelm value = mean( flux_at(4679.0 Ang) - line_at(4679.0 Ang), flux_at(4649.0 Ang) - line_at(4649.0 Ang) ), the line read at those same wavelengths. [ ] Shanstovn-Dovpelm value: 1.5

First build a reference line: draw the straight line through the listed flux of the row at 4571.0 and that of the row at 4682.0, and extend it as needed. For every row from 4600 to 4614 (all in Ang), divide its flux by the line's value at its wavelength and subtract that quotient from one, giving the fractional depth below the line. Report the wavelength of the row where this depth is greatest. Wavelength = 4601.0 Ang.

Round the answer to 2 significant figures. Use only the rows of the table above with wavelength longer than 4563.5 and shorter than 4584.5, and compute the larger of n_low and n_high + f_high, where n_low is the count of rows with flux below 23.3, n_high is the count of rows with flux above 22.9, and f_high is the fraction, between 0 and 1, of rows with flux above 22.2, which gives 5.0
